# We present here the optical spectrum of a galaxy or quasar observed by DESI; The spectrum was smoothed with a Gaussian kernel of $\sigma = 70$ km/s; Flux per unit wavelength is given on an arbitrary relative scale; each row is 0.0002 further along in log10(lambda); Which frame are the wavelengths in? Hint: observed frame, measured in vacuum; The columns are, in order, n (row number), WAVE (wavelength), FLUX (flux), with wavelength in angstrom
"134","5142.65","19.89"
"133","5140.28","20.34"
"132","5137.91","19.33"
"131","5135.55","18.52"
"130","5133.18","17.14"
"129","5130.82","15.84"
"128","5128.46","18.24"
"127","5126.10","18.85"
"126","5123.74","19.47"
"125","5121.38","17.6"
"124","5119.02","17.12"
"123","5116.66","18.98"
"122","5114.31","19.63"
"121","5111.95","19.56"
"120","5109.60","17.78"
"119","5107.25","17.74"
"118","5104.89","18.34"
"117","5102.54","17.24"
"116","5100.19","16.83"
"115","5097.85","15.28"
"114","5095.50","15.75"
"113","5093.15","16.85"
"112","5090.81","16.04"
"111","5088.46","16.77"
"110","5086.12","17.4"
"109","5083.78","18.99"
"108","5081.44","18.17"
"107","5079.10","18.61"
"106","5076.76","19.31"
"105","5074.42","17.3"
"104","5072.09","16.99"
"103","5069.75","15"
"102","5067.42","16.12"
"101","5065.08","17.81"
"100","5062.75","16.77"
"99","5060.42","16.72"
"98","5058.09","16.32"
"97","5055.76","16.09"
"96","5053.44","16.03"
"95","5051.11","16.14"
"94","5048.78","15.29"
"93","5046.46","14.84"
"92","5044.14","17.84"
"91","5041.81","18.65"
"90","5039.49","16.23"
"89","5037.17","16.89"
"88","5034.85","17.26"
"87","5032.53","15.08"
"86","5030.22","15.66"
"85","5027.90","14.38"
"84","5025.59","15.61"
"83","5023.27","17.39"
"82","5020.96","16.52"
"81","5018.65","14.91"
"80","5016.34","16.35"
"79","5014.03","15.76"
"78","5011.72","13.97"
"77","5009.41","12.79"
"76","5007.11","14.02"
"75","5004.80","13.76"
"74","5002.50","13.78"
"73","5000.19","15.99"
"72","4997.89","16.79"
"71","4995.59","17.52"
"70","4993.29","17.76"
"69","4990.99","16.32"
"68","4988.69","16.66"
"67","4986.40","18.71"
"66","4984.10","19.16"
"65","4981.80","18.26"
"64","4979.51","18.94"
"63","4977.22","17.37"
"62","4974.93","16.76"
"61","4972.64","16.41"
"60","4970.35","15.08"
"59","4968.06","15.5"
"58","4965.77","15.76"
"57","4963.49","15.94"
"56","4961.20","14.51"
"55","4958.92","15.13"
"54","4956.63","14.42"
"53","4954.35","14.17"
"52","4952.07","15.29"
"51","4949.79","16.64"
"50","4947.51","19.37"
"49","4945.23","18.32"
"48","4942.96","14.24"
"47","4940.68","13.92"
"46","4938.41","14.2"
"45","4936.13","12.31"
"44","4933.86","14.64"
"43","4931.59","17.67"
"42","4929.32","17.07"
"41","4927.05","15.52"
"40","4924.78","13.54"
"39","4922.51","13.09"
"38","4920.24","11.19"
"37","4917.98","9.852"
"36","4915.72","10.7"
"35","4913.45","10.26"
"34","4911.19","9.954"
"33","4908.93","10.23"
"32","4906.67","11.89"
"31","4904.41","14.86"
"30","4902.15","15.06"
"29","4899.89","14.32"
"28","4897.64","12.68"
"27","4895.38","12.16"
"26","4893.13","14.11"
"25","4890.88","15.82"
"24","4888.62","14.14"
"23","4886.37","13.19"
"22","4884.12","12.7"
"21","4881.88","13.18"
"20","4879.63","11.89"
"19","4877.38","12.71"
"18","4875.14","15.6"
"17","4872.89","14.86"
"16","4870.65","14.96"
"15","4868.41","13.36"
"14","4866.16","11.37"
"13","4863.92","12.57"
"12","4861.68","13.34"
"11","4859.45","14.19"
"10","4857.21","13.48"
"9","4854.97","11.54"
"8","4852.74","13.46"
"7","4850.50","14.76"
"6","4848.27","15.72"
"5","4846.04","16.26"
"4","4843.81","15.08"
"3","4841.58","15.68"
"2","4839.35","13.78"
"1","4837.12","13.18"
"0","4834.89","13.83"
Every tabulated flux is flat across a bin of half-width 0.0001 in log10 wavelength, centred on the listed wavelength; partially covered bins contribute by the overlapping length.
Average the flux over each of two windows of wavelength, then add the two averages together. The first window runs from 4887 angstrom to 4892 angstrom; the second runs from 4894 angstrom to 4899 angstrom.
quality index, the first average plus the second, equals 27.4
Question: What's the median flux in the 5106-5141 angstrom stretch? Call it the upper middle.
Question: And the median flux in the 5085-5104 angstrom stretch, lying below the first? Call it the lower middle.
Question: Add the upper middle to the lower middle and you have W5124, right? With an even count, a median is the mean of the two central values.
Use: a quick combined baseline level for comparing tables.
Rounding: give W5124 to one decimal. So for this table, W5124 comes 35.3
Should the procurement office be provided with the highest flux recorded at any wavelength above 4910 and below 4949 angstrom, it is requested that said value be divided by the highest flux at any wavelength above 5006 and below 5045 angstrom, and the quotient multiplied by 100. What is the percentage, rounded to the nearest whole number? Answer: 104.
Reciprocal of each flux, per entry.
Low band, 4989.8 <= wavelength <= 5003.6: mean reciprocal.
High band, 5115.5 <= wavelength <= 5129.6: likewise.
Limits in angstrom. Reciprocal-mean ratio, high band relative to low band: 0.89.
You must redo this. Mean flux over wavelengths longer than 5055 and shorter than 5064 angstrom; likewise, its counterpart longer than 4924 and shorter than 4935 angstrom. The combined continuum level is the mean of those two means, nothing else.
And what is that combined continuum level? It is 16.1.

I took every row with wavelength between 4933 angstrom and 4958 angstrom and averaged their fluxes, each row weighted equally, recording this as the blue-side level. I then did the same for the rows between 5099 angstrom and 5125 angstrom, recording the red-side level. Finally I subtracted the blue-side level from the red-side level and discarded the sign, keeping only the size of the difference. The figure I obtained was 3.0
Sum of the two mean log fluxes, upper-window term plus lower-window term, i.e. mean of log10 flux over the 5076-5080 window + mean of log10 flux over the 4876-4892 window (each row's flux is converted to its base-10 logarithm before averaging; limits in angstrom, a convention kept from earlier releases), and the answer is 2.40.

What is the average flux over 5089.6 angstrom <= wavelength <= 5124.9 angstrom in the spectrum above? 18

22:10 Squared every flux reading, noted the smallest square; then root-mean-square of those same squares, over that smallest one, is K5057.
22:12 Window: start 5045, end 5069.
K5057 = 1.2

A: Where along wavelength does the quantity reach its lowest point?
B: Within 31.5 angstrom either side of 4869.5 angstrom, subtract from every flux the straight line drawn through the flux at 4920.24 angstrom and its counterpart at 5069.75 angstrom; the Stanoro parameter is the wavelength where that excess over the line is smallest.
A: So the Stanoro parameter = 4866.16 angstrom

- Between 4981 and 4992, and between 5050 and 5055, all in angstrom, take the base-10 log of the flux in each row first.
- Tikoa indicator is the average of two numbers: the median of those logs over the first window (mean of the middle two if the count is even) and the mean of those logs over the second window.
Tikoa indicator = 1.23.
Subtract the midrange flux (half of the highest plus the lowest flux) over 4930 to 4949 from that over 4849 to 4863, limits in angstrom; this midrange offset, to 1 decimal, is -2.7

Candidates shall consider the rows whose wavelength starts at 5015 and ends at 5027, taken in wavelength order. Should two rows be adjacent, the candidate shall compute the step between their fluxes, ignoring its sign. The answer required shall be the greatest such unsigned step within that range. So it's 1.78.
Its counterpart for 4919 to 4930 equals 1.98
